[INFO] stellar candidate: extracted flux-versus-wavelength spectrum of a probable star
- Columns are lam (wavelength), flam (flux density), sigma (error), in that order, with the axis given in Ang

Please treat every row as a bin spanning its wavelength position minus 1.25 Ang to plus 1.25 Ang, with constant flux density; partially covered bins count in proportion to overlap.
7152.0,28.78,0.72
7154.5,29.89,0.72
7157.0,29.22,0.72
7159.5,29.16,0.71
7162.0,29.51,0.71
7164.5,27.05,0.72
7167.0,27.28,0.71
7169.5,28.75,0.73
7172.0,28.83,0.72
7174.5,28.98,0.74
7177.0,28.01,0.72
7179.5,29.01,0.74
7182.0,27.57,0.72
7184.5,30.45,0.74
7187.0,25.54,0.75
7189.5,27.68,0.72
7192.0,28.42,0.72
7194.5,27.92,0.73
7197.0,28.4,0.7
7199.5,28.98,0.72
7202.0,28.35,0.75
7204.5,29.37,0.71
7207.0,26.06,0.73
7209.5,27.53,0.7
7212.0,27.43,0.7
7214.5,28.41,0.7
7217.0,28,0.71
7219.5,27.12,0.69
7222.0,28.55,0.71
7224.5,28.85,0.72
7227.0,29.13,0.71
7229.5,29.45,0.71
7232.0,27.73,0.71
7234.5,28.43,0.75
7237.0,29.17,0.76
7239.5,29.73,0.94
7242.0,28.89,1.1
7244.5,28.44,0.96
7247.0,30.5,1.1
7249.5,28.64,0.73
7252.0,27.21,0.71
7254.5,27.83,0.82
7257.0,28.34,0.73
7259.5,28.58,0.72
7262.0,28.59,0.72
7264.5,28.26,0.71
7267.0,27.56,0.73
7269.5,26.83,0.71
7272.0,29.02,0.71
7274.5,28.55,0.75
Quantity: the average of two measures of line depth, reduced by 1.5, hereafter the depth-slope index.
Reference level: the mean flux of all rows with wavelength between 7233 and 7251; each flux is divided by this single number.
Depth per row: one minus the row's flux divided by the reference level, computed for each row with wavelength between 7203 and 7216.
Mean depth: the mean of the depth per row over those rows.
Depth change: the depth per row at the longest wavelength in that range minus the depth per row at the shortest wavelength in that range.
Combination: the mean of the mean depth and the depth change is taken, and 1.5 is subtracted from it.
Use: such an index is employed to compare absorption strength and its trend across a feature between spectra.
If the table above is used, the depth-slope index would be -1.46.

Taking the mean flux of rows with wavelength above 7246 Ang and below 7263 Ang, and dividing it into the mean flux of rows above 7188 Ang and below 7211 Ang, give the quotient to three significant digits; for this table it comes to 0.984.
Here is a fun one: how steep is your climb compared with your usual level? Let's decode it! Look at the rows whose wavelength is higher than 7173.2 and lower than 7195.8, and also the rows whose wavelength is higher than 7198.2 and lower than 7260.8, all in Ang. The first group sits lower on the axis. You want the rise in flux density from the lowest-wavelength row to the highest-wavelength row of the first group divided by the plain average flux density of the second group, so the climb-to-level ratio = -0.037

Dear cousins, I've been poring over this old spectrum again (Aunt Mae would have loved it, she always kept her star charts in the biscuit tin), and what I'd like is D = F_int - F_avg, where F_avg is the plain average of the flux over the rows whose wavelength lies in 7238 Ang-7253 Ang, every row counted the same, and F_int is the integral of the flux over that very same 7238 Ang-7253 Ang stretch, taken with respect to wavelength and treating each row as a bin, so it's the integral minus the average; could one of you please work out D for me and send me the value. 405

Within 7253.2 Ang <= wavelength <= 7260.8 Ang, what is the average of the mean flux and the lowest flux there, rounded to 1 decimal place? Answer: 28.0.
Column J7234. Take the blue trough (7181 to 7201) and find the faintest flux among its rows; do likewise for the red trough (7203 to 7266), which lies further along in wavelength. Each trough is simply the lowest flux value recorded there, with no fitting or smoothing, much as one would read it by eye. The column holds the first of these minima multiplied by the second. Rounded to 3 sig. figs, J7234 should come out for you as 666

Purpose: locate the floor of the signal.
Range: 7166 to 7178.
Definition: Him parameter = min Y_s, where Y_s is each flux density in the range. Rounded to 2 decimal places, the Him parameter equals 27.28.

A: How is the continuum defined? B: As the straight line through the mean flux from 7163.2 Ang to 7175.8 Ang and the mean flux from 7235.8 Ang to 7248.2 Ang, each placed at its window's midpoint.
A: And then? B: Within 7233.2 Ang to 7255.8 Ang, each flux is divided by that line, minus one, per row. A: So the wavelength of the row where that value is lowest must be 7252.0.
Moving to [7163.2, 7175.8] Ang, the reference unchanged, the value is 7164.5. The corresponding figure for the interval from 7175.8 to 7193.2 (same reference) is 7187.0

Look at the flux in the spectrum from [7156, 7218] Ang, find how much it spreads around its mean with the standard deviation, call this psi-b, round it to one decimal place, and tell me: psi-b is 1.1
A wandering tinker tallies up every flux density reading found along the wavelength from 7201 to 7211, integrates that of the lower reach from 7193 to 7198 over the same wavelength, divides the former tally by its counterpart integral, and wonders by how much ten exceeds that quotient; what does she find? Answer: 9.21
